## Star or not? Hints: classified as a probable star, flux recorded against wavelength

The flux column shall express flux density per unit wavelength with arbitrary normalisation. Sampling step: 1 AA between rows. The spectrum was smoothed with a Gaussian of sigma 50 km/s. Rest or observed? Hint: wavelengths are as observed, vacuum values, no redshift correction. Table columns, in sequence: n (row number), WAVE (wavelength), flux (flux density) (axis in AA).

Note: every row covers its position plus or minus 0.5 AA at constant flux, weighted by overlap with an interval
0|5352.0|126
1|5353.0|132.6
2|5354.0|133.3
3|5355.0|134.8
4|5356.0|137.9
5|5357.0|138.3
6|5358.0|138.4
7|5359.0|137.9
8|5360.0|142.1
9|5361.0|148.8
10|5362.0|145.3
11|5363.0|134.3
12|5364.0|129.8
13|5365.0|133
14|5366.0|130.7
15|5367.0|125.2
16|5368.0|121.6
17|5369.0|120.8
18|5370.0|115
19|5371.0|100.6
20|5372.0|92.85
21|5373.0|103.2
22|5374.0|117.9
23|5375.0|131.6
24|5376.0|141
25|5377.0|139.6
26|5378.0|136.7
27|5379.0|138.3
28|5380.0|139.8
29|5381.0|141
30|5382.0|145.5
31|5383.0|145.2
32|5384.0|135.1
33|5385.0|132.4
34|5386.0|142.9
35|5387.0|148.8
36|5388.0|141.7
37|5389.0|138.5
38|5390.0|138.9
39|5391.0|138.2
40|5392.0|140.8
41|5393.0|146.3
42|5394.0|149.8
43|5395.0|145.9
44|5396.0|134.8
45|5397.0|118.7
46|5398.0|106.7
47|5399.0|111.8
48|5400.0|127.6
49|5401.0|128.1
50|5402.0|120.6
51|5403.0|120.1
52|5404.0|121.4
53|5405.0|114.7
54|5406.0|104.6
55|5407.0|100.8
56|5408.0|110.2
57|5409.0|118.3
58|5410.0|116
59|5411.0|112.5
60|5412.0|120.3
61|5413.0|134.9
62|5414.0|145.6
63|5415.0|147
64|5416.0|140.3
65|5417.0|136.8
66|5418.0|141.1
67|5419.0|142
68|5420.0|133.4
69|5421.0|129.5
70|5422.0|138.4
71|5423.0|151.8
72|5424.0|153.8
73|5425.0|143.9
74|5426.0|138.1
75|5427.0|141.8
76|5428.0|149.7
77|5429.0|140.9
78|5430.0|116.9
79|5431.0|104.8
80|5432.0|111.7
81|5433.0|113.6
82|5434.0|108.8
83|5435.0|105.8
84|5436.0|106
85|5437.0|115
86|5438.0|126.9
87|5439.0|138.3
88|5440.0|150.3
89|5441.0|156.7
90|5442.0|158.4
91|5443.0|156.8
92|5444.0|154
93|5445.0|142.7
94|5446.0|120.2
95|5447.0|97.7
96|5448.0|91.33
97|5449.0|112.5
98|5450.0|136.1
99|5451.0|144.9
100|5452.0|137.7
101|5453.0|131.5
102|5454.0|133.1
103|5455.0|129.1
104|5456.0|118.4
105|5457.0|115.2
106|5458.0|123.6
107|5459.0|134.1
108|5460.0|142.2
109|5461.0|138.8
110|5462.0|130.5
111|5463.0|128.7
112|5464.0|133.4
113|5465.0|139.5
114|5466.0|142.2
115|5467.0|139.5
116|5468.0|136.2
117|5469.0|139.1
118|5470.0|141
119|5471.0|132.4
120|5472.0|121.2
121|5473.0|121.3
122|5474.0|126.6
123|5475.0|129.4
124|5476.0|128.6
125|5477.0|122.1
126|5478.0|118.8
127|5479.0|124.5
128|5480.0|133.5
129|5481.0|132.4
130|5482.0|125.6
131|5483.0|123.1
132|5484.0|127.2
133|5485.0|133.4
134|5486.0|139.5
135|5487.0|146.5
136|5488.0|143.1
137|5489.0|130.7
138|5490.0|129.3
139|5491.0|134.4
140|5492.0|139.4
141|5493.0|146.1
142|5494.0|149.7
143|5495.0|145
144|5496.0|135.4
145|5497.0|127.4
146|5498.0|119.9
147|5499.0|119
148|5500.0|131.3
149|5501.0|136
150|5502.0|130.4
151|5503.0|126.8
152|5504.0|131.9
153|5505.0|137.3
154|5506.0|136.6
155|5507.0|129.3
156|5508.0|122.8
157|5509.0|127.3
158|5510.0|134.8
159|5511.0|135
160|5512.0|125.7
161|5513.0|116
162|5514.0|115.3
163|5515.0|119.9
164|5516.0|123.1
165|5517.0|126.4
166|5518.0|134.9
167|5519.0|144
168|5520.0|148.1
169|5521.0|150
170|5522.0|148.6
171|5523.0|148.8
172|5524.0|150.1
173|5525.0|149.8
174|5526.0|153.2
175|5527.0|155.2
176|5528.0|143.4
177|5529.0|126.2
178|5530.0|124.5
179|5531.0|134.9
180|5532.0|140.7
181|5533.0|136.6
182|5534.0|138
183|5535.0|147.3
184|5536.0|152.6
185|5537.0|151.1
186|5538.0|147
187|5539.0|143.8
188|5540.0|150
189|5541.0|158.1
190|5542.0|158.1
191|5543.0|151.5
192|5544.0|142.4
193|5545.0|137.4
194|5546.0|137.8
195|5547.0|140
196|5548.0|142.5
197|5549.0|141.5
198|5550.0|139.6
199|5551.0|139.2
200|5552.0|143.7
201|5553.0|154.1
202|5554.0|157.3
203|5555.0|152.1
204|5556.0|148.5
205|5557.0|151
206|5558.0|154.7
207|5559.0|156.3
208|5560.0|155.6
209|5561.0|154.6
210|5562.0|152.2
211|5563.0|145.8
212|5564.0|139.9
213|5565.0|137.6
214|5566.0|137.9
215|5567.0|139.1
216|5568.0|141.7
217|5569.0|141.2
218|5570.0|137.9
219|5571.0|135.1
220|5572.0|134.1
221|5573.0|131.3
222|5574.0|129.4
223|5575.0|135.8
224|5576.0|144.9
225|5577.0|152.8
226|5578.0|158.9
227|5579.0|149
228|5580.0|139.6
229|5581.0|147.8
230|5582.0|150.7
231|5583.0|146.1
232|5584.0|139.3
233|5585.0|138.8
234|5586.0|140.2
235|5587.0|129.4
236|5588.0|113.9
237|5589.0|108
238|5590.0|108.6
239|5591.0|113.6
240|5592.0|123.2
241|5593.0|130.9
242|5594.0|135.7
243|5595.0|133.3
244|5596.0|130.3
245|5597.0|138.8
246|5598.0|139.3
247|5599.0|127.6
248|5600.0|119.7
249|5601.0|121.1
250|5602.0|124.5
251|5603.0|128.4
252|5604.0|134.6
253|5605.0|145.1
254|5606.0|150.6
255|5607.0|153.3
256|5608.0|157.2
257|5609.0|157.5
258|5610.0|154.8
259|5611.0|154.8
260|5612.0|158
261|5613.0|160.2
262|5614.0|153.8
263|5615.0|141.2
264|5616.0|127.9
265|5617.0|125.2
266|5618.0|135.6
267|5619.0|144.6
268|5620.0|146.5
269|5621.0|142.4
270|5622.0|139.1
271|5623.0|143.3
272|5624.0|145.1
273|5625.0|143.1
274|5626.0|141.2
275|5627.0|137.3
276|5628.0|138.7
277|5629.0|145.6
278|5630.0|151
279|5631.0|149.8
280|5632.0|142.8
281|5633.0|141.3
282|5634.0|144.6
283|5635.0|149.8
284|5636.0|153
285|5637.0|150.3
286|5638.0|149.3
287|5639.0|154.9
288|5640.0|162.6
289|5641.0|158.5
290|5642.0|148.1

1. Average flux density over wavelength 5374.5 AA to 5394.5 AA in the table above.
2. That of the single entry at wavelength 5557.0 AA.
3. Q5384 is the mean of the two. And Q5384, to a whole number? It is 146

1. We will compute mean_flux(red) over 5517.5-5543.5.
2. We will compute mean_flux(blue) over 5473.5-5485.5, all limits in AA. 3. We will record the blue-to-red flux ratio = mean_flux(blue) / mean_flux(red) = 0.87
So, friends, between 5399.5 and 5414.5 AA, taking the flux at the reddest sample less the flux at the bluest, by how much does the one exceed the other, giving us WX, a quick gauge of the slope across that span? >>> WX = 18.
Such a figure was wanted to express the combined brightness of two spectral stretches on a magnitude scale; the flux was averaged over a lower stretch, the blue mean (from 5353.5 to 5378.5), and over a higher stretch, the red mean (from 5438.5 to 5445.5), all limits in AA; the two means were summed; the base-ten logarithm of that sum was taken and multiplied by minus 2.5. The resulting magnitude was -6.12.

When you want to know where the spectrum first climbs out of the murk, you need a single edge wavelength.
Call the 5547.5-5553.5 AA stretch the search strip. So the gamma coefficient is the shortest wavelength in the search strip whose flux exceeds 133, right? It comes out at 5548.0 AA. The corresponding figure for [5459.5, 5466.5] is 5460.0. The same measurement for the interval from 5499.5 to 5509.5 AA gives 5501.0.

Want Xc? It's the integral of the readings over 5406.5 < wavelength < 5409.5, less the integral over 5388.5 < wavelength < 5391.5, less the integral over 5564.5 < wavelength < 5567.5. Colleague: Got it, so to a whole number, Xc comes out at -501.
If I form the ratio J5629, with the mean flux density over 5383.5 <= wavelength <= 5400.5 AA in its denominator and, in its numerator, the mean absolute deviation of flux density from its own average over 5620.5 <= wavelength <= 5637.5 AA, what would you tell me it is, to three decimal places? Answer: 0.028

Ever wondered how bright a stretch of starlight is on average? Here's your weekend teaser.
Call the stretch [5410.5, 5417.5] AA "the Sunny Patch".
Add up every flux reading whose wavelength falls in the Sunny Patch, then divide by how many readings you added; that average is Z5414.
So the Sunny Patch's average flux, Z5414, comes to 134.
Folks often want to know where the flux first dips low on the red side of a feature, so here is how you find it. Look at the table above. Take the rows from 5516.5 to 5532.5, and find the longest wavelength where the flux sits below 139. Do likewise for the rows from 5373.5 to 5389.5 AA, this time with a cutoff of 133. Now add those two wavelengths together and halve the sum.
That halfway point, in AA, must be 5458.0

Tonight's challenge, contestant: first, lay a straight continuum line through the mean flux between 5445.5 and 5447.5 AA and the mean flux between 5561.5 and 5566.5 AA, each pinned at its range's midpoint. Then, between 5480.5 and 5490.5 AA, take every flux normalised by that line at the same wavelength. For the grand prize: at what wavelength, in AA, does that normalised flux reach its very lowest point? 5483.0 AA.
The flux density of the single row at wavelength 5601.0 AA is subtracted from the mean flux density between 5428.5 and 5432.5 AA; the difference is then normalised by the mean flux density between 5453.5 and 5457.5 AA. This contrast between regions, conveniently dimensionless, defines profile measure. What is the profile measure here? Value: -0.020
